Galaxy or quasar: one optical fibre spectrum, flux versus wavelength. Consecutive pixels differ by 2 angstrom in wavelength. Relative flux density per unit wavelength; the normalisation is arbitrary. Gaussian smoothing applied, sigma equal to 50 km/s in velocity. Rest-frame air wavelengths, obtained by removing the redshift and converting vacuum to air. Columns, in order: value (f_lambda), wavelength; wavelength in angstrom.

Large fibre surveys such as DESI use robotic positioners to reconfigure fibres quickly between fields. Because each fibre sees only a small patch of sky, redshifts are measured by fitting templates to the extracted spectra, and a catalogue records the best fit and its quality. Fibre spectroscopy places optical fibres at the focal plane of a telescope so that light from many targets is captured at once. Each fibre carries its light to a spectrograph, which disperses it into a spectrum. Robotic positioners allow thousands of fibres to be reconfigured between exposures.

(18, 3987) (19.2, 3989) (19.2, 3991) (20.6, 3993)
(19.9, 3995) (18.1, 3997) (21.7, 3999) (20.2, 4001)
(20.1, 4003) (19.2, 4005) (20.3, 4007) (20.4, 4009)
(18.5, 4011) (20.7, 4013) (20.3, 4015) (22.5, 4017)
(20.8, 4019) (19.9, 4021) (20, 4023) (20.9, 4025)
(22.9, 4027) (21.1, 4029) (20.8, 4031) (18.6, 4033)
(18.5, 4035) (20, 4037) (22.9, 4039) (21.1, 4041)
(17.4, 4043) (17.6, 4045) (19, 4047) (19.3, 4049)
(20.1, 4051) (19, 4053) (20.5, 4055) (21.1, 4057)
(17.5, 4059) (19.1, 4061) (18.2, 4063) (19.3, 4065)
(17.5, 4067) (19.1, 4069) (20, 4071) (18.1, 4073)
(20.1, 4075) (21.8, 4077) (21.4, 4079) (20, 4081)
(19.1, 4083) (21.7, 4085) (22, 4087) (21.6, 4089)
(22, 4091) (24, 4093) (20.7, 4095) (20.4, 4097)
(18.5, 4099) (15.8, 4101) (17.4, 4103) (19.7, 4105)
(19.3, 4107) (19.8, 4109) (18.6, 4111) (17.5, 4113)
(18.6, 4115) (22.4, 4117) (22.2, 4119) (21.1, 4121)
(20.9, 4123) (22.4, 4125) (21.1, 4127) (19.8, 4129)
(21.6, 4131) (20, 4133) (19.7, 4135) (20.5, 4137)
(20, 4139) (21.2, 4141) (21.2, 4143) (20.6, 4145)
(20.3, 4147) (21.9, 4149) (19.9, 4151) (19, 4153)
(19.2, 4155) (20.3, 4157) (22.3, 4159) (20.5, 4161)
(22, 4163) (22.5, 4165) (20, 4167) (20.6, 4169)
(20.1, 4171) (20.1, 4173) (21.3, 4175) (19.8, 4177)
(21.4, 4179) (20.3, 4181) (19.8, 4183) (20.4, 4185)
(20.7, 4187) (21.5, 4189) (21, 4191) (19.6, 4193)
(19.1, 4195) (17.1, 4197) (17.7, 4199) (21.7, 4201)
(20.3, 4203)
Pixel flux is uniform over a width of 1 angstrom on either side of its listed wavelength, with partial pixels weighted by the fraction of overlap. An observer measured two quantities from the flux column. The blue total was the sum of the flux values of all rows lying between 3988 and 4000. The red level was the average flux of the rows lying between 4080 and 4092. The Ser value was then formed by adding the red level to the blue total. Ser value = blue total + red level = 140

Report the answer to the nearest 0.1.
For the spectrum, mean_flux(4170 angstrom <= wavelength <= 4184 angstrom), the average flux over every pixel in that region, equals 20.4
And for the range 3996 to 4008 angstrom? 19.9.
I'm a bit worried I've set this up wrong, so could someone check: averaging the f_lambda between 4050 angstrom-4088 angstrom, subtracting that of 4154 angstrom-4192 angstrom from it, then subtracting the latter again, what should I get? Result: -21.7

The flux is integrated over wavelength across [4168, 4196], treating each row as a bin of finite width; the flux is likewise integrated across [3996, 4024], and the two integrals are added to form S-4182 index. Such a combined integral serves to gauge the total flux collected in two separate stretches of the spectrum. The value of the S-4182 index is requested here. 1137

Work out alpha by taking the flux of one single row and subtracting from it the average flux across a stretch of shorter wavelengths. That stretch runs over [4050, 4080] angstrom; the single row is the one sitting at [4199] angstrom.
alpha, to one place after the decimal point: -1.8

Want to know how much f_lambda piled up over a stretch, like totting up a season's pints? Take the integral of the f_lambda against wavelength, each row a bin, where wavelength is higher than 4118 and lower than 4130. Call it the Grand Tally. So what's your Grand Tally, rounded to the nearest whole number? 255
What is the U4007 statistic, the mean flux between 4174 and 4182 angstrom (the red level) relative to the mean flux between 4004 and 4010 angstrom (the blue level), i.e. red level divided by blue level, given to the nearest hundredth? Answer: 1.04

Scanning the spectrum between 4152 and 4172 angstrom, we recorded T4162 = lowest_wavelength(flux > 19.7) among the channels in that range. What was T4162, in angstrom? 4157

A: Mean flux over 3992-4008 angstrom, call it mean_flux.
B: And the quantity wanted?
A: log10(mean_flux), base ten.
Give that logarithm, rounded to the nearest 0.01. 1.30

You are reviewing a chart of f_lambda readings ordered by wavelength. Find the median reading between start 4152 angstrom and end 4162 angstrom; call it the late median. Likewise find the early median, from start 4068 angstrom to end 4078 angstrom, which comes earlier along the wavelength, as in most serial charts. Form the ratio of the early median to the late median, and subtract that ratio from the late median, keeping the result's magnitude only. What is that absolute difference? 19.3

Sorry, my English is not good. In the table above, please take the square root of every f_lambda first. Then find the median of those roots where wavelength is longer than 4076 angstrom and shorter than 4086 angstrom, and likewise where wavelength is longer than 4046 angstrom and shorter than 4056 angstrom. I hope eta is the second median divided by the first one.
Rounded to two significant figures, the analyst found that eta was 0.95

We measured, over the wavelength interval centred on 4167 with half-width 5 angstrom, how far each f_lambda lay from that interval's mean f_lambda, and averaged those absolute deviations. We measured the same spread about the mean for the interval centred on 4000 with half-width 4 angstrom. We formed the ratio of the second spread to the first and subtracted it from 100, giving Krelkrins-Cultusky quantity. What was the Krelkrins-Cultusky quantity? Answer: 99.0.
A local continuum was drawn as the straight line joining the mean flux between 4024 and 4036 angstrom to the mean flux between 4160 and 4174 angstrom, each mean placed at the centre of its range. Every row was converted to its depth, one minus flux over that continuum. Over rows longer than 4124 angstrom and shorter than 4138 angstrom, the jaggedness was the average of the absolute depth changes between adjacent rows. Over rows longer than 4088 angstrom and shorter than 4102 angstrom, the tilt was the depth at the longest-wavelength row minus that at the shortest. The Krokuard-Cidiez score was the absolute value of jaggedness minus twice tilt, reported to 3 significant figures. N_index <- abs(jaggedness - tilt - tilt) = 0.508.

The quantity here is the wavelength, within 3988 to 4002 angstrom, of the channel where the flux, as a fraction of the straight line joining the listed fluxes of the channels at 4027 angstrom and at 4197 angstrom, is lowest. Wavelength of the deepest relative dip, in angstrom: 3997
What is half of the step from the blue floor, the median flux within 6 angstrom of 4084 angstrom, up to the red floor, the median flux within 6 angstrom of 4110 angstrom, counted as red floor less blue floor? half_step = -1.3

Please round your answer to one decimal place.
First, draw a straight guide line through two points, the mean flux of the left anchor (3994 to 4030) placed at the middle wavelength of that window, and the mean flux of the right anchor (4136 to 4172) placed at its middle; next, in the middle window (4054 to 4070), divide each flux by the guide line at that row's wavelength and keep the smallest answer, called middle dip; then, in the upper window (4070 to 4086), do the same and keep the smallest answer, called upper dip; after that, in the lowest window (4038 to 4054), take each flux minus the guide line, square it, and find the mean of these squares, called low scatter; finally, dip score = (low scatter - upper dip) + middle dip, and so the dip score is 3.7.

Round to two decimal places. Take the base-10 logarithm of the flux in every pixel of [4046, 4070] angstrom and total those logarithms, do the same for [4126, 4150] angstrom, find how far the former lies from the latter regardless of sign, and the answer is 0.40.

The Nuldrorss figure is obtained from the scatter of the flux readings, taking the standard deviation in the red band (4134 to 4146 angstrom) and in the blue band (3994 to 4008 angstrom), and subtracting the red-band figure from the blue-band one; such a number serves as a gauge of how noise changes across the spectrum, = 0.5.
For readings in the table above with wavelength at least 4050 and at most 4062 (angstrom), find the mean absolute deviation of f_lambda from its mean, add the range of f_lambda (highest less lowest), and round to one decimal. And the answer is 4.6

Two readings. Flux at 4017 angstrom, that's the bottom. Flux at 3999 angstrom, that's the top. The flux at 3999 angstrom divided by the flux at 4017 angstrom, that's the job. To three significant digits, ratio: 0.964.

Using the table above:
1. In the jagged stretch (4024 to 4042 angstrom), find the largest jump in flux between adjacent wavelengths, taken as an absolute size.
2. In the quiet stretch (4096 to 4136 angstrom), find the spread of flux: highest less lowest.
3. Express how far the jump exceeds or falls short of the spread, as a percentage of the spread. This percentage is -56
